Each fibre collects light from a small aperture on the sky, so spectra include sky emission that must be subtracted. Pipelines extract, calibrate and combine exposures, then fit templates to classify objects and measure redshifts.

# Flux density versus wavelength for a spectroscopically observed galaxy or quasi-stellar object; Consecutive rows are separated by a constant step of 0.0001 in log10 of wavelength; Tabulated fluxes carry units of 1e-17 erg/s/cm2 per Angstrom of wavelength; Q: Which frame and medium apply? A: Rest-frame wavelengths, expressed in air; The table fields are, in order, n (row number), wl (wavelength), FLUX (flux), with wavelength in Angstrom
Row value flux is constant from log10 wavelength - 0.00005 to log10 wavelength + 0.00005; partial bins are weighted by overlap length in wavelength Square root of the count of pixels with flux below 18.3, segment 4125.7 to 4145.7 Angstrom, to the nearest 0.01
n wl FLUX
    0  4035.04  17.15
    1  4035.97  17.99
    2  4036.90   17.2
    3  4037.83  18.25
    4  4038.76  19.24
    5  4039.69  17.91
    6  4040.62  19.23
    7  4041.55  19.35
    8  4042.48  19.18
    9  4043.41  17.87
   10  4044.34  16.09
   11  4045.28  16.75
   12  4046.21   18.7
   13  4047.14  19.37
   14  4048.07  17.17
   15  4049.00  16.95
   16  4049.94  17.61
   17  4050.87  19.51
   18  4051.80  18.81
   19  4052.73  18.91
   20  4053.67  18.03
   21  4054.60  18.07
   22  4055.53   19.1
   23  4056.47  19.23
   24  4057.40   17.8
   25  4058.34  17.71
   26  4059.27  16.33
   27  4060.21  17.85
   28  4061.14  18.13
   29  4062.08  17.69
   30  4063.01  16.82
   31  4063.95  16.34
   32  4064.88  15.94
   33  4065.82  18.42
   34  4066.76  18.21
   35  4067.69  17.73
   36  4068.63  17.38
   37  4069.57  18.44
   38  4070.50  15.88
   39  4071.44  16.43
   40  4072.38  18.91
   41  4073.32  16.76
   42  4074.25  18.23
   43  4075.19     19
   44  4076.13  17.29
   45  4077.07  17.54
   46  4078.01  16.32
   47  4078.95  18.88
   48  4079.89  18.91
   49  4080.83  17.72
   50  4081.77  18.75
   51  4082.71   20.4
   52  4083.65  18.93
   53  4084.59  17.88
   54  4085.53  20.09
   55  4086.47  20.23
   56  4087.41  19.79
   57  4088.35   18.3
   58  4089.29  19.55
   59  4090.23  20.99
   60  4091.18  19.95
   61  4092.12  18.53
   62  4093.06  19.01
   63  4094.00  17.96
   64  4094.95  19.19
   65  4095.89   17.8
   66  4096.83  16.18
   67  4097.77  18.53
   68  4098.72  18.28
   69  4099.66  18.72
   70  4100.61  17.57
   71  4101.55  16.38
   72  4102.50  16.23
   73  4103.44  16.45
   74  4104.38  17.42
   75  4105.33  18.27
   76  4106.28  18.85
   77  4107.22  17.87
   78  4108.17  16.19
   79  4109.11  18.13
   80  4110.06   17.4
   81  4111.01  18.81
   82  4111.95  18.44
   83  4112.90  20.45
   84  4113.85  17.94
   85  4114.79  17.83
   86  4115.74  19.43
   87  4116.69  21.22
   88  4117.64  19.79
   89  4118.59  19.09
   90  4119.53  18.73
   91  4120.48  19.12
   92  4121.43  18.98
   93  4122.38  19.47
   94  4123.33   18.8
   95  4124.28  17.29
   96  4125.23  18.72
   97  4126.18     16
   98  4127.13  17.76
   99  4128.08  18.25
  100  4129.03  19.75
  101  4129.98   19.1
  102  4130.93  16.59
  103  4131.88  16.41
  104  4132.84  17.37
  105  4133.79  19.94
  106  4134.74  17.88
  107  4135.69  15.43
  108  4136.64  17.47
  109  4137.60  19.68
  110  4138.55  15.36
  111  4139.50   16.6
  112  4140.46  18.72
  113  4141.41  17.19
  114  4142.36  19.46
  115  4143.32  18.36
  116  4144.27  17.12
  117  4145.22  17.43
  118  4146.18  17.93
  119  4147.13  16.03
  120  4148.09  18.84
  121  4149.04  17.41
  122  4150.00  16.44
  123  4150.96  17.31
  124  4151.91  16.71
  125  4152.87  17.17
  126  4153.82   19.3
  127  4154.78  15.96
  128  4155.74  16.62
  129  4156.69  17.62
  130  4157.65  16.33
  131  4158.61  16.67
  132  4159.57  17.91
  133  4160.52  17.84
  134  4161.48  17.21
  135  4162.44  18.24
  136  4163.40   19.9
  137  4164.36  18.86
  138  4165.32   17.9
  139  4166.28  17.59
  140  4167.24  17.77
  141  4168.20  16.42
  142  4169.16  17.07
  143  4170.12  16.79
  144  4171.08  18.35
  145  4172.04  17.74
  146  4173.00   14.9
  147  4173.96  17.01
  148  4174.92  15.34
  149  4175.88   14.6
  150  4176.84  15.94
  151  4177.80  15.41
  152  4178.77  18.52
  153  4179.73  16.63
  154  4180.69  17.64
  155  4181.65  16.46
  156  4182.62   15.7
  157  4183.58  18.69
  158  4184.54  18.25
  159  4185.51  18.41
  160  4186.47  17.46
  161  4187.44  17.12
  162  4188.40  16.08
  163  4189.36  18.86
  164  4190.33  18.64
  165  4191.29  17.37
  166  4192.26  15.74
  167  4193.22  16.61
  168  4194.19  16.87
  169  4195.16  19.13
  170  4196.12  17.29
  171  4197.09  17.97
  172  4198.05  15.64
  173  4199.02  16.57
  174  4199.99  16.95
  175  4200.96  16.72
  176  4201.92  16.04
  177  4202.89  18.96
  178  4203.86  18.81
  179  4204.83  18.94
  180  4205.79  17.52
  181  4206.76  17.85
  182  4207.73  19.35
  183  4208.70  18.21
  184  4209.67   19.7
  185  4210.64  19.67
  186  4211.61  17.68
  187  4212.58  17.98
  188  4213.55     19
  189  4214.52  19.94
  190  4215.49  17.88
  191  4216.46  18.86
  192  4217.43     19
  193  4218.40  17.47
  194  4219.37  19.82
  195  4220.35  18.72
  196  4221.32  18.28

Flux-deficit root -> 3.74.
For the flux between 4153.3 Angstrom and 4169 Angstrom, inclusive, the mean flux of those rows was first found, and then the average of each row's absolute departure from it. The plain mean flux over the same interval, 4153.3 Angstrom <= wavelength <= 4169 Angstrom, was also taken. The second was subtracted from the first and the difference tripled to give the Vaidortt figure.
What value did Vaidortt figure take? -50.4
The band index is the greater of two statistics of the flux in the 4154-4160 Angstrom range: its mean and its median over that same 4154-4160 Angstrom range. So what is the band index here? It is 16.9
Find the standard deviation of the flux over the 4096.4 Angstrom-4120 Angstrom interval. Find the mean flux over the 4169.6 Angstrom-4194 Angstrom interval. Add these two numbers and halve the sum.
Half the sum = 9.1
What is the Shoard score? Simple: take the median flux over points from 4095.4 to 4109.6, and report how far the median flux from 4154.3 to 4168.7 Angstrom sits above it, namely -0.2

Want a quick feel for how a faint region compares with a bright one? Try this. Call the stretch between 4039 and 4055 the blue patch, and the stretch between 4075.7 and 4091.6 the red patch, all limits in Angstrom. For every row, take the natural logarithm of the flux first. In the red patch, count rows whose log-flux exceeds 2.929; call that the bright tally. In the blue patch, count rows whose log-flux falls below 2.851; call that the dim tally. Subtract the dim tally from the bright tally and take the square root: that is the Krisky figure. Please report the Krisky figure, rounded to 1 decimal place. 2.6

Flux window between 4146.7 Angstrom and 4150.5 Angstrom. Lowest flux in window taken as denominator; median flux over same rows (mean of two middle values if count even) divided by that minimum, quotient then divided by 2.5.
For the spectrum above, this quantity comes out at 0.422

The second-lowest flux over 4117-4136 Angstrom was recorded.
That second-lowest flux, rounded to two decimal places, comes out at 16.00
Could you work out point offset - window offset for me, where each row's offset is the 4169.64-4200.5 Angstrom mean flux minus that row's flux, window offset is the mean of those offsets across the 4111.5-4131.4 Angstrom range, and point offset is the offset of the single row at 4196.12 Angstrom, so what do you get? 1.4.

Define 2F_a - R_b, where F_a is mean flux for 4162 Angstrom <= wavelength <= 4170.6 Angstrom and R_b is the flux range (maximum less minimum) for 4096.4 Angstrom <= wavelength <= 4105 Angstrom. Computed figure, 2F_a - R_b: 33.1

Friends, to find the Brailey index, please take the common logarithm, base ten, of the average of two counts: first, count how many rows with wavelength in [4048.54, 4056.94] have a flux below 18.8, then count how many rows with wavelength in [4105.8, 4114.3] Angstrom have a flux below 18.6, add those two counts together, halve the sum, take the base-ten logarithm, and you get 0.70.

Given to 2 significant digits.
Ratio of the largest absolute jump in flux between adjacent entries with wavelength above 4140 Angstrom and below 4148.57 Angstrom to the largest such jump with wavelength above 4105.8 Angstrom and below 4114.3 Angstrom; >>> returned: 1.1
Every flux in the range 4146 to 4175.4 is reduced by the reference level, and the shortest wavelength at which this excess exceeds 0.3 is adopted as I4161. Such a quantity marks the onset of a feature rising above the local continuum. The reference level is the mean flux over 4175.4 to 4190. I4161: 4146.18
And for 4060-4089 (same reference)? 4060.21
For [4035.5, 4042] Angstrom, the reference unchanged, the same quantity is 4035.97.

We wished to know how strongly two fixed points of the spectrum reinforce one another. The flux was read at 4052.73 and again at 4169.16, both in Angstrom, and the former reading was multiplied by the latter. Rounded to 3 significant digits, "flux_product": 323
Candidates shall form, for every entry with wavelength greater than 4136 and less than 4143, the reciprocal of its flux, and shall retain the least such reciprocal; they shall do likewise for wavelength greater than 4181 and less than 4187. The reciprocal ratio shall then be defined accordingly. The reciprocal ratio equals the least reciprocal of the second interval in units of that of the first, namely 1.05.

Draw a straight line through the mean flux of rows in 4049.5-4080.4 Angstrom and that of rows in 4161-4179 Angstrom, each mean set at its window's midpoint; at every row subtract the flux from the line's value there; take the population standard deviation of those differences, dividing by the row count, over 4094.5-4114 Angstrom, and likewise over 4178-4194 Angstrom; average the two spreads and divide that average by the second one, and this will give 1.02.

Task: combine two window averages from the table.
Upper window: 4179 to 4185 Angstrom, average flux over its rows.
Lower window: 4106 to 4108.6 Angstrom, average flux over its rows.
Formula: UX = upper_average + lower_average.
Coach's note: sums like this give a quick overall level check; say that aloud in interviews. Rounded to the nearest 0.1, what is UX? 34.9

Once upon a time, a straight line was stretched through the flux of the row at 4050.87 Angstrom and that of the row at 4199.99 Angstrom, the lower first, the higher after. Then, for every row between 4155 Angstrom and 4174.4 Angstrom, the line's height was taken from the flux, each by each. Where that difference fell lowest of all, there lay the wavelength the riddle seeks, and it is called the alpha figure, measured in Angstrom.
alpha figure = 4173.00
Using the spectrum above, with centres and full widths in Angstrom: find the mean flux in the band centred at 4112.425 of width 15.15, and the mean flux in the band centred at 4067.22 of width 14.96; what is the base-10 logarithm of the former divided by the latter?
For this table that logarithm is 0.03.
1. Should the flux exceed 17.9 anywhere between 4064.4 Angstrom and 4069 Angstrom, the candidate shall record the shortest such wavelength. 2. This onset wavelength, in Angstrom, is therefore 4065.82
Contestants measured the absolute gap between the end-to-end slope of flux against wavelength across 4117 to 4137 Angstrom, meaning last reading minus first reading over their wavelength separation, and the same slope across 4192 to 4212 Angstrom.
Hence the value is 0.22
